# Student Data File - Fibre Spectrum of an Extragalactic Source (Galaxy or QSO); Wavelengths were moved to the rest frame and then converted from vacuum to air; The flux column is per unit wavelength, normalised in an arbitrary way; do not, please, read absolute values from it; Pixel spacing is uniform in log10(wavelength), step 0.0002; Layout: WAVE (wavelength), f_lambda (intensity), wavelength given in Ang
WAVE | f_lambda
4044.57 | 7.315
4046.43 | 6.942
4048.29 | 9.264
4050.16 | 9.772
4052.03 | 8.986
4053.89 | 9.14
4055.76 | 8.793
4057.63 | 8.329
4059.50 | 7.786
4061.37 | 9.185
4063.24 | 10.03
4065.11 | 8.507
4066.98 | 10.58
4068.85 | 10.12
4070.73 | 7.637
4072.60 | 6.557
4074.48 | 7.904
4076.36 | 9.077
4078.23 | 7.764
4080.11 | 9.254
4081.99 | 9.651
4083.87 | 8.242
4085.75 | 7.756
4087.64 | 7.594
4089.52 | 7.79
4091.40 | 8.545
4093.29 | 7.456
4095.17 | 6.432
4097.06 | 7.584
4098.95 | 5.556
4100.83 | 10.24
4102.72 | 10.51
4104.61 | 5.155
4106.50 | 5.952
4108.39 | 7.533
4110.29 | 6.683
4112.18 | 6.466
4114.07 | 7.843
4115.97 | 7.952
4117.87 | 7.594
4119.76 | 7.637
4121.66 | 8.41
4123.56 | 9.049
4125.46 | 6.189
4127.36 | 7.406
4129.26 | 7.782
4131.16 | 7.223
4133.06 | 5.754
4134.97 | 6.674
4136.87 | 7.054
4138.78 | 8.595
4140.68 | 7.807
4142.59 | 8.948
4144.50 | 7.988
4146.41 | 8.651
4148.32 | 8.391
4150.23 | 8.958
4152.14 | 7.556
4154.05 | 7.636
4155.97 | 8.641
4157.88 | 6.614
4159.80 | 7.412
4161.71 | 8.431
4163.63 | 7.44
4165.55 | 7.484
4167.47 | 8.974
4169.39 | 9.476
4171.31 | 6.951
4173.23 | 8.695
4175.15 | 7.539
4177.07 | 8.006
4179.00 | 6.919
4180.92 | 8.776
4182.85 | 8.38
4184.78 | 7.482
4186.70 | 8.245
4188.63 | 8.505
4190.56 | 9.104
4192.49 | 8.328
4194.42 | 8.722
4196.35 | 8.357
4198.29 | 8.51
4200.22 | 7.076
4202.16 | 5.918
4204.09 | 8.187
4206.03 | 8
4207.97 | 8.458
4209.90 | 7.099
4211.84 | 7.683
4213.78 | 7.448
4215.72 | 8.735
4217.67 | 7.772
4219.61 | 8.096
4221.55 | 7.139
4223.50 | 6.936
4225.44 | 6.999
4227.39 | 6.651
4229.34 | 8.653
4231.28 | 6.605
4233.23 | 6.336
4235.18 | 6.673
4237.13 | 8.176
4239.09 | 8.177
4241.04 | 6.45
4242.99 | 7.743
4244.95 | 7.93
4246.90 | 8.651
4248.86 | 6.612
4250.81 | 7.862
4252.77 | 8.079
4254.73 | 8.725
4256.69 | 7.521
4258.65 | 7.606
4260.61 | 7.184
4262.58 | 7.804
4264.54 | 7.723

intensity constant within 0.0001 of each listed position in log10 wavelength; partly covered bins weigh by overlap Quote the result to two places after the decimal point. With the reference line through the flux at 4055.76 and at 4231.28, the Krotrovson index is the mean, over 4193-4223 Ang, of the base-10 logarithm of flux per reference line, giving 0.05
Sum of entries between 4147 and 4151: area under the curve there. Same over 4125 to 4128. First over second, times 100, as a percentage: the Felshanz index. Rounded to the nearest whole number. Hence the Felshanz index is 128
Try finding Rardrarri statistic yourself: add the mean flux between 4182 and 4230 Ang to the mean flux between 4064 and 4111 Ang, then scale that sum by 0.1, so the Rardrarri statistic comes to 1.59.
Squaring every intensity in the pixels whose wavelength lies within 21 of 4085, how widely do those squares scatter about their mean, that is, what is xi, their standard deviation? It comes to 24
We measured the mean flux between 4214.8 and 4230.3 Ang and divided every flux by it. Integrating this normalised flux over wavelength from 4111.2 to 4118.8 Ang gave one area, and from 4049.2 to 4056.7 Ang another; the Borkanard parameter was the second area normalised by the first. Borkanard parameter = 1.21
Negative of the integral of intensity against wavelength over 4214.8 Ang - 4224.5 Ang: -75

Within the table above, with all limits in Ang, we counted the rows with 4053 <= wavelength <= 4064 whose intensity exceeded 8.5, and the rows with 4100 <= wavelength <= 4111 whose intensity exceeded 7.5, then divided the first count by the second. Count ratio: 1.3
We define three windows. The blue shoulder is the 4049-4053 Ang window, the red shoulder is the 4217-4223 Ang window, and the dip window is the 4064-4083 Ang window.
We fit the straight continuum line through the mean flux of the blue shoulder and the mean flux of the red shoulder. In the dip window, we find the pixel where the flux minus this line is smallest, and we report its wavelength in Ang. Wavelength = 4072.60 Ang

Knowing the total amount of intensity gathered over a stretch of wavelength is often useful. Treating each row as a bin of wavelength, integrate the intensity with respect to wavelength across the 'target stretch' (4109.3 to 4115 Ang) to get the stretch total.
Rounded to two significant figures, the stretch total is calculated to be 40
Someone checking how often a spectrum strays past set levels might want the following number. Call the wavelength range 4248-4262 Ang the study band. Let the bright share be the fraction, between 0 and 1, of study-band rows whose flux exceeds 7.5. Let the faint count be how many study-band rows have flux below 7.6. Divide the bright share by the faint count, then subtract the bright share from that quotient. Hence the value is -0.48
